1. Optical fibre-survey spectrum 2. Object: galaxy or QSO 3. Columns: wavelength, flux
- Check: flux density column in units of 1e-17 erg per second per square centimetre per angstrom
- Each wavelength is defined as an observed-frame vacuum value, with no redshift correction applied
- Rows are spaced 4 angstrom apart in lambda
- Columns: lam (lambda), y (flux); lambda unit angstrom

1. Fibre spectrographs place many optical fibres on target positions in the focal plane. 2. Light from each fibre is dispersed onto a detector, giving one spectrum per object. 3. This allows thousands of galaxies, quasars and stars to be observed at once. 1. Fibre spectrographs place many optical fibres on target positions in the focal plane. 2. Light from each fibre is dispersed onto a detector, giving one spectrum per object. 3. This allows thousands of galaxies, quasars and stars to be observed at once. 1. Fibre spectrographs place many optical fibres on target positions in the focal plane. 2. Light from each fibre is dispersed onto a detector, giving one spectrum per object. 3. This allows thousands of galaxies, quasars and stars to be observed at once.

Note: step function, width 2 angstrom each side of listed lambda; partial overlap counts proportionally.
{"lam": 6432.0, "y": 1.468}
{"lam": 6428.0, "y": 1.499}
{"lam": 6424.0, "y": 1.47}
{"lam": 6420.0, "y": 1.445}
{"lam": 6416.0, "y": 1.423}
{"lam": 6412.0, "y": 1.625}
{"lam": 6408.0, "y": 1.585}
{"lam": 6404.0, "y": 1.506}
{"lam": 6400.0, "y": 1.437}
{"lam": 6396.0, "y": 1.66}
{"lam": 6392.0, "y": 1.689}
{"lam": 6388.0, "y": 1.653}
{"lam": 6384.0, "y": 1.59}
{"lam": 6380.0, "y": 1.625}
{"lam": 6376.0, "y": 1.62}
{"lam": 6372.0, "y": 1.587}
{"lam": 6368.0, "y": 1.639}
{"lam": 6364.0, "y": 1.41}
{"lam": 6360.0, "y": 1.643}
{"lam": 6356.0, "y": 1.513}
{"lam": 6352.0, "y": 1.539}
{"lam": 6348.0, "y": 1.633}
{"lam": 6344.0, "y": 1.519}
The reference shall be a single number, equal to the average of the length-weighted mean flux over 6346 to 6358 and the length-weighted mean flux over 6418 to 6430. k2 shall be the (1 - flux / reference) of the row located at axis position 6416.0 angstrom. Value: 0.062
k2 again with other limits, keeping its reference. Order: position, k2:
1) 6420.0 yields 0.047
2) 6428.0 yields 0.012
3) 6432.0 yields 0.032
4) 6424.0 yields 0.031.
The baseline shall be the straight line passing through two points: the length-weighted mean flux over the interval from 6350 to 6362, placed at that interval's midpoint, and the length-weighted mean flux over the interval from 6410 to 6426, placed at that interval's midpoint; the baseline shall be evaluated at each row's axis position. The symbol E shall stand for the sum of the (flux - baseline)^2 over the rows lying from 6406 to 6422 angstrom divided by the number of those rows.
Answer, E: 0.0074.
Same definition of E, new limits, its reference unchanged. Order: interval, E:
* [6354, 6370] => 0.0096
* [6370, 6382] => 0.0053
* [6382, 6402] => 0.0147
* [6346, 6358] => 0.0024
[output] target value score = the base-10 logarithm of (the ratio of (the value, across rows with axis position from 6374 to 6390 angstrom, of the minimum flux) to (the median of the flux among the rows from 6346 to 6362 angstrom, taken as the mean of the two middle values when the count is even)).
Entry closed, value 0.00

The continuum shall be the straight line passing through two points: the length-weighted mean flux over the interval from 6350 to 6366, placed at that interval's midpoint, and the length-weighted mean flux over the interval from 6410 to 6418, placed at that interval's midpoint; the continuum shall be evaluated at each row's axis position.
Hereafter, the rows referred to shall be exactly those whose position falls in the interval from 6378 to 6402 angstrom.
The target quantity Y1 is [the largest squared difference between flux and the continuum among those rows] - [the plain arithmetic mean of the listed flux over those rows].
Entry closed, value -1.582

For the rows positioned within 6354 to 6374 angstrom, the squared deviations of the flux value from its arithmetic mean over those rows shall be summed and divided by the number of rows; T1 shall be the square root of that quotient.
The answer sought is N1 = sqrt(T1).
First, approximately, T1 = 0.09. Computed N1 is 0.30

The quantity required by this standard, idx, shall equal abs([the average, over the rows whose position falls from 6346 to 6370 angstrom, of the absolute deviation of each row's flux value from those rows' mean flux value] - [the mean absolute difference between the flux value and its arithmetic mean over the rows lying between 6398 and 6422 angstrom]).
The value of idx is 0.007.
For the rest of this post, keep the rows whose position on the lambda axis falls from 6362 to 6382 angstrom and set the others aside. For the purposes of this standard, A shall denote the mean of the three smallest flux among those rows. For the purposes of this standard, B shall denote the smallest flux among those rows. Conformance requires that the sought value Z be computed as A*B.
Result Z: 2.17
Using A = 1.539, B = 1.41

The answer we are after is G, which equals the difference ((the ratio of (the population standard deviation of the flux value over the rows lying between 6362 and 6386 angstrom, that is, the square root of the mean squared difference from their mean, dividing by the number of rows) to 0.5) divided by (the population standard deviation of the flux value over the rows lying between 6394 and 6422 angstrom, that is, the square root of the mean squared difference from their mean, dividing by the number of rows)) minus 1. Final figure 0.7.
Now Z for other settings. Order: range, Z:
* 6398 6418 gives 2.07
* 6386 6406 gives 2.20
